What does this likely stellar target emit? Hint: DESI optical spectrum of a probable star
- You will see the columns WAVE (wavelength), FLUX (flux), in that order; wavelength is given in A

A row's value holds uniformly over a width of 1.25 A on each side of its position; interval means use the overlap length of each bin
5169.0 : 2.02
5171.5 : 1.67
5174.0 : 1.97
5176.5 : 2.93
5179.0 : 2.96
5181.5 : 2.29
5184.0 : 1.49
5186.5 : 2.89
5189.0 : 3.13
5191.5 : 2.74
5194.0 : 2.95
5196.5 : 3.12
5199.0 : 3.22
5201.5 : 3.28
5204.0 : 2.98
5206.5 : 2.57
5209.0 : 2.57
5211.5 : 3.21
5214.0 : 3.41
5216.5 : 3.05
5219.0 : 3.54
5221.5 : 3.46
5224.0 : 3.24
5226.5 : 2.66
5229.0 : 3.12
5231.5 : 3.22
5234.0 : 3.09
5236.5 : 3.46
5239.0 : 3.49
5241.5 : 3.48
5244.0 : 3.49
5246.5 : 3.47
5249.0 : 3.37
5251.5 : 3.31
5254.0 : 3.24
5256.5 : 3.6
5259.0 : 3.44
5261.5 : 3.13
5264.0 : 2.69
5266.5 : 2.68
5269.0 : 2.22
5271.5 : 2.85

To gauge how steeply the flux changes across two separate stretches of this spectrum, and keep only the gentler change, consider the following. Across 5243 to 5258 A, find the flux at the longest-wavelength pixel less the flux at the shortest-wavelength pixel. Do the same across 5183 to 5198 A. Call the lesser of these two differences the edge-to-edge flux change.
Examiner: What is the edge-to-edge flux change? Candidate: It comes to 0.11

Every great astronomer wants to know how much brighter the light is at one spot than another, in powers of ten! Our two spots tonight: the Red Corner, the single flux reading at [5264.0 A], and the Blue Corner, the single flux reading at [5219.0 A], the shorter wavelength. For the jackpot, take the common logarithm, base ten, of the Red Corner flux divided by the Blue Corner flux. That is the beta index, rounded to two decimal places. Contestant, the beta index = -0.12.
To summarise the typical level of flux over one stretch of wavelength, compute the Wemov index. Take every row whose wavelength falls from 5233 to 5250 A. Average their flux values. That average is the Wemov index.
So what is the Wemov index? 3.41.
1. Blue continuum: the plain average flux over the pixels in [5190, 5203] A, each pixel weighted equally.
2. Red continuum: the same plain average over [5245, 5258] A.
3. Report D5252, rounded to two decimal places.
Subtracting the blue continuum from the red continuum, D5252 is 0.34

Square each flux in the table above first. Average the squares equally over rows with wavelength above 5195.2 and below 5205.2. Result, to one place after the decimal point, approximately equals 9.9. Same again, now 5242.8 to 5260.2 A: 11.7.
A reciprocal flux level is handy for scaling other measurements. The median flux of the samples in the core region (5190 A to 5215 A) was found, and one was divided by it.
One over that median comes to 0.328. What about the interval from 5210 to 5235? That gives 0.311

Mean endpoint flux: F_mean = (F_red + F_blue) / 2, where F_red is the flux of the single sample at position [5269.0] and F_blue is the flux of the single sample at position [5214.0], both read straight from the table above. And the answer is 2.8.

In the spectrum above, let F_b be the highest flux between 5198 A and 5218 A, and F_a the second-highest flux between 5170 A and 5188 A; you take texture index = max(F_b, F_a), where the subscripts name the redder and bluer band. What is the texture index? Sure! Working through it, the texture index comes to 3.41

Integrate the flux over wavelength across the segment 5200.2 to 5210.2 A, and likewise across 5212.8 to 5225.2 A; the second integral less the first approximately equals 13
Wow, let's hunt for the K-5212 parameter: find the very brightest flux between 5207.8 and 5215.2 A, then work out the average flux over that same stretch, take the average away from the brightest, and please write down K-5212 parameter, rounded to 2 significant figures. 0.35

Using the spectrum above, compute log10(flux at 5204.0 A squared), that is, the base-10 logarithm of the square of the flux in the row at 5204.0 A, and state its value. 0.95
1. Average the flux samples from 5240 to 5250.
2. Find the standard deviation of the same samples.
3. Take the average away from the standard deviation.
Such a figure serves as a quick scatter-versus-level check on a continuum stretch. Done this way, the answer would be -3.4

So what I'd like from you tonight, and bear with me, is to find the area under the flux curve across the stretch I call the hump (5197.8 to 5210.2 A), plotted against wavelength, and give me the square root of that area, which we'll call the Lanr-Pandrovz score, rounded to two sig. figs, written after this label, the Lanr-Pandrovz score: 6.0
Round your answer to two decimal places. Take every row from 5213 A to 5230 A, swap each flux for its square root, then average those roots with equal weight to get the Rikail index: 1.79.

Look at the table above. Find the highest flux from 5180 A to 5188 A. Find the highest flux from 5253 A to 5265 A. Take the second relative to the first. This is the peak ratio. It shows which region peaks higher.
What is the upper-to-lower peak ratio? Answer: 1.25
